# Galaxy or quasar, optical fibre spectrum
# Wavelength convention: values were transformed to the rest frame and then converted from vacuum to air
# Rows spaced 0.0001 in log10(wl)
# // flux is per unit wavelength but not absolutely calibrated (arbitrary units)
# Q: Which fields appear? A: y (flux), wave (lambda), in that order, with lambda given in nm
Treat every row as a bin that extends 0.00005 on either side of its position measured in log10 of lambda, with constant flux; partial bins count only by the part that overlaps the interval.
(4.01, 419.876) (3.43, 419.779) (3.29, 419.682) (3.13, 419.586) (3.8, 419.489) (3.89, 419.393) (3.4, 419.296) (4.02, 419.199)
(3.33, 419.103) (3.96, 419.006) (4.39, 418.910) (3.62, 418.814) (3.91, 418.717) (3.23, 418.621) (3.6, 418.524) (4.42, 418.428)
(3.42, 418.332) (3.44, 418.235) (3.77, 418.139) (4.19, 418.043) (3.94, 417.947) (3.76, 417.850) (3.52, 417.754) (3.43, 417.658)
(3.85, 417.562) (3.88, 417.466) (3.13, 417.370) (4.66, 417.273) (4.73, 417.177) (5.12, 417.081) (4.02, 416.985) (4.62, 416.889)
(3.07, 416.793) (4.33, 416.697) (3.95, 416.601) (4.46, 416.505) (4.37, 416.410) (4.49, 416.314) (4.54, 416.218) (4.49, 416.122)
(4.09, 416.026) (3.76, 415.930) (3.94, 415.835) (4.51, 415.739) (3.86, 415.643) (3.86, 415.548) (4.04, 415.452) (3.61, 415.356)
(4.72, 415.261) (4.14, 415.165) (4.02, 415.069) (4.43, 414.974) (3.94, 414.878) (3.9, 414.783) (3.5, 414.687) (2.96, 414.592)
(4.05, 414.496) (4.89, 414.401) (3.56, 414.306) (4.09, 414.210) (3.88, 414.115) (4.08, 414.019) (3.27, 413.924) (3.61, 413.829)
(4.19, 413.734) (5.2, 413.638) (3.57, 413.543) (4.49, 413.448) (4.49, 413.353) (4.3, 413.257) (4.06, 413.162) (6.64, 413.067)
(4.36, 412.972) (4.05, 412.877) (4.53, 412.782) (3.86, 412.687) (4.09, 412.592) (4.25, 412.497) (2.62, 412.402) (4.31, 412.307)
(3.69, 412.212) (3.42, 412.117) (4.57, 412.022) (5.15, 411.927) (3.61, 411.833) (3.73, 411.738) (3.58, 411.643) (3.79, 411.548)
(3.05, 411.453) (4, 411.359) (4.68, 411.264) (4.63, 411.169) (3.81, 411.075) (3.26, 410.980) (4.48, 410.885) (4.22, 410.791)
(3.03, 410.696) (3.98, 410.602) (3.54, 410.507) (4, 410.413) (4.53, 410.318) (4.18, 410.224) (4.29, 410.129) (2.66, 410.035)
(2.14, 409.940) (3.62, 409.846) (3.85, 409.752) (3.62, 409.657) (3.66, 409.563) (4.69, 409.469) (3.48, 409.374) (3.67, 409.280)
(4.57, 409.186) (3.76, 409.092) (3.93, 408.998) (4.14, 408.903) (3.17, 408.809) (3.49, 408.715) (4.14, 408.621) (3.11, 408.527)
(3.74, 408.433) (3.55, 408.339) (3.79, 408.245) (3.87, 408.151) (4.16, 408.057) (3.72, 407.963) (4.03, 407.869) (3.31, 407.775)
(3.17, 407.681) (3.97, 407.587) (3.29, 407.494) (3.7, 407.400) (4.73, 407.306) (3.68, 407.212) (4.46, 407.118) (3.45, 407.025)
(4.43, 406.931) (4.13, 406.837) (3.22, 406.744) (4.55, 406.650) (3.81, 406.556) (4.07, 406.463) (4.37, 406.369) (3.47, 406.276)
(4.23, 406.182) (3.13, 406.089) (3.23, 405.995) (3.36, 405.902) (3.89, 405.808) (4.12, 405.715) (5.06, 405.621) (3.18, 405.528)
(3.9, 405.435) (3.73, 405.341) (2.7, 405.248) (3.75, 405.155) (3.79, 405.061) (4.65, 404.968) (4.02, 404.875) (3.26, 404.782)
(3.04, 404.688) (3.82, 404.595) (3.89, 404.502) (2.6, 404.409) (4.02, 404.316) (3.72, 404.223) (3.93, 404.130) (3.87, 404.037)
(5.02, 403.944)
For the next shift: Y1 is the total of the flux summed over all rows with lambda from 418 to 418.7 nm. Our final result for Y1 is 26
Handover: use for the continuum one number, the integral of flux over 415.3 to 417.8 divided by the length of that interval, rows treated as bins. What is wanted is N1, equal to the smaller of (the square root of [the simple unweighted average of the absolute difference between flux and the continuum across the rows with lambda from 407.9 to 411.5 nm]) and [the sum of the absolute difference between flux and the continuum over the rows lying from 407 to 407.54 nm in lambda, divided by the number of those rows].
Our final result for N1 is 0.543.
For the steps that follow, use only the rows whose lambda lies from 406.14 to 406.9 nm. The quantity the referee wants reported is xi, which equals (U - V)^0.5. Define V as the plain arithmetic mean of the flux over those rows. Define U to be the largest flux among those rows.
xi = 0.8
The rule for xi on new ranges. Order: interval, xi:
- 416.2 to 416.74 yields 0.4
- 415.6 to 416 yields 0.7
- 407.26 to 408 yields 1.0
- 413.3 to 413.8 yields 0.9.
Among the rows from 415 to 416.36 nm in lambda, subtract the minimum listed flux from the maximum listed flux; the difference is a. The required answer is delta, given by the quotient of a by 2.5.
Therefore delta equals 0.44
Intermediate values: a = 1.1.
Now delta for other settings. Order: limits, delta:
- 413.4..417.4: 0.90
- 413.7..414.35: 0.37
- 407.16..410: 1.04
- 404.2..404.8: 0.57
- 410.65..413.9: 1.61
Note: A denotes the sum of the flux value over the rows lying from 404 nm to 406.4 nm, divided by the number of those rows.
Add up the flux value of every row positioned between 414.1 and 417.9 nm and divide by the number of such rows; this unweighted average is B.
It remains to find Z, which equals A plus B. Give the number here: 7.77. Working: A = 3.72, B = 4.05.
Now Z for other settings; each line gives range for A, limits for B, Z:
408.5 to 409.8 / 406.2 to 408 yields 7.68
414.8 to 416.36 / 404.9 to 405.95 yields 7.98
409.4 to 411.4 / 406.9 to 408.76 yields 7.64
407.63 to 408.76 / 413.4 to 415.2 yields 7.66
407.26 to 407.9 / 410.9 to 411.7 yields 7.59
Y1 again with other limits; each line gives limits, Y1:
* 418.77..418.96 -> 8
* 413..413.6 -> 28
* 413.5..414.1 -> 24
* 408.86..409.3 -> 20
